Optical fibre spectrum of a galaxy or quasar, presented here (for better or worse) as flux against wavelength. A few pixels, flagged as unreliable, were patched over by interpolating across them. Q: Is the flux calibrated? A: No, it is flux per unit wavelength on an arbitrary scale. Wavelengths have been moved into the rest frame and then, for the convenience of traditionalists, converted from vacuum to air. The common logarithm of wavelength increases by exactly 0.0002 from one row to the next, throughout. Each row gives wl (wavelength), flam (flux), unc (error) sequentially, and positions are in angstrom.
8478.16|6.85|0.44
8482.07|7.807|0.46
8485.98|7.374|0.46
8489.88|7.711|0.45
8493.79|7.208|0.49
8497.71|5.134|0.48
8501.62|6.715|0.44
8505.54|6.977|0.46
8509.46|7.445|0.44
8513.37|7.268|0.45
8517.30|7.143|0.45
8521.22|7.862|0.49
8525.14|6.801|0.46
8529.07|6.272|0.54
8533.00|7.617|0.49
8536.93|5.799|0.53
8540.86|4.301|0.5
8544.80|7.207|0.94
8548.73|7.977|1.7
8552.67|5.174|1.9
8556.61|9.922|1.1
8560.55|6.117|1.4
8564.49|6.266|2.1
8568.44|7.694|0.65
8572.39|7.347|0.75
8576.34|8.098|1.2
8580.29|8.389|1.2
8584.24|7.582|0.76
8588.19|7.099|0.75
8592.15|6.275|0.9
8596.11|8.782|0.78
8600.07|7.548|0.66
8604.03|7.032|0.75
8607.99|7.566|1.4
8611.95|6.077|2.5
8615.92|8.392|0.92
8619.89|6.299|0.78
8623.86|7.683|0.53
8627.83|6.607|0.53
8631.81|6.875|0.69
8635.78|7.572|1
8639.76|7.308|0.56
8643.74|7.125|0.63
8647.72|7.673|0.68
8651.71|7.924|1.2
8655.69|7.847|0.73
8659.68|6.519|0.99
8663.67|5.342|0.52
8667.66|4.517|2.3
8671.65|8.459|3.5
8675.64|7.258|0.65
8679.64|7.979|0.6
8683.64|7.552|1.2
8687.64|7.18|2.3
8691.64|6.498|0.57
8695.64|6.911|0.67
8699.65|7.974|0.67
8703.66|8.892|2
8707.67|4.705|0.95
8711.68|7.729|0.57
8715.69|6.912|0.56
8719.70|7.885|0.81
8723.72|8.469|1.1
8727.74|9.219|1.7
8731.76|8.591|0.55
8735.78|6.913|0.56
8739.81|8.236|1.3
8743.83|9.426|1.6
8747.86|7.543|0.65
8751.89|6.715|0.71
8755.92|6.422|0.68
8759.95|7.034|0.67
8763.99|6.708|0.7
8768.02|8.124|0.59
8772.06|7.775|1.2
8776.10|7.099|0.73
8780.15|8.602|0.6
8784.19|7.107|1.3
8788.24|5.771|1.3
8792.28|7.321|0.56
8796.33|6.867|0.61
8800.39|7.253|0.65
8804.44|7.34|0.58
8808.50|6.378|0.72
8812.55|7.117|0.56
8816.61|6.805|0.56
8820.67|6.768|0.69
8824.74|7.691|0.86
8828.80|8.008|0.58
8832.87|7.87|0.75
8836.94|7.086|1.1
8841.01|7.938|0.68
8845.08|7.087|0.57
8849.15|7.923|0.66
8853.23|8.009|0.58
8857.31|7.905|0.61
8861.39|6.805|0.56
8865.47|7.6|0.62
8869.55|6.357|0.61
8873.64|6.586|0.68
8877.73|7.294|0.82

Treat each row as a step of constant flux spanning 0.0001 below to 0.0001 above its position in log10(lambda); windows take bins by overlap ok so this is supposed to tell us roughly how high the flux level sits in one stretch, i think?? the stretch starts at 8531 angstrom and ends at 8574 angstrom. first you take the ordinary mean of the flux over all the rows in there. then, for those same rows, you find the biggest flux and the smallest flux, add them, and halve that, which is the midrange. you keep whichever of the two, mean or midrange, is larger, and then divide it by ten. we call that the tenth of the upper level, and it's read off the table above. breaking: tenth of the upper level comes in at 0.711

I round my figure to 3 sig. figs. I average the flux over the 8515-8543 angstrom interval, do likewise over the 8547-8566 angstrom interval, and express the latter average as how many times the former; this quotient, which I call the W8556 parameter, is 1.08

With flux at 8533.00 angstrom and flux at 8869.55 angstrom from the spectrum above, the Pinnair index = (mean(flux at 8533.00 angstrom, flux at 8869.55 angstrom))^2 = 49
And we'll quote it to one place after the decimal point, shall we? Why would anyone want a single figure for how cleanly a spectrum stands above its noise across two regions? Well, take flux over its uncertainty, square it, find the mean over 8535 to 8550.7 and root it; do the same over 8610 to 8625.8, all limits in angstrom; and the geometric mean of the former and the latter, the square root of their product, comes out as 8.9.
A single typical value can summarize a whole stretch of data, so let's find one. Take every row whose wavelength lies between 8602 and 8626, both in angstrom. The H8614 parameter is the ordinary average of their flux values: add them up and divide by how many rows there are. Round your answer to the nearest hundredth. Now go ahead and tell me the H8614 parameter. 7.17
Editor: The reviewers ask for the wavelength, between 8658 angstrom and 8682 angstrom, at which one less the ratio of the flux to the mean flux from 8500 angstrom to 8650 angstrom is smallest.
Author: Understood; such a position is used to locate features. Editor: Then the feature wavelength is 8671.65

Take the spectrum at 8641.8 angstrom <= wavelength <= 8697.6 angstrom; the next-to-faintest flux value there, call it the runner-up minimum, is 5.342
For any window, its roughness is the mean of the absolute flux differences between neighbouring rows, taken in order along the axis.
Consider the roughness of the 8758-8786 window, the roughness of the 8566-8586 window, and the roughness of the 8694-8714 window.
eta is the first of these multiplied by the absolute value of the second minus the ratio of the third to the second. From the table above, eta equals 3.5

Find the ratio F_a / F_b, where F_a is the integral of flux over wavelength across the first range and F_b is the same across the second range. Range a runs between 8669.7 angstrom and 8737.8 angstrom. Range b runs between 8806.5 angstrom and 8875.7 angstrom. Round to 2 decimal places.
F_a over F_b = 1.03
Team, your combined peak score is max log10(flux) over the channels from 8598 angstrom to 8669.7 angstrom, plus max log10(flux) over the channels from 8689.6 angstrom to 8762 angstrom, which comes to 1.90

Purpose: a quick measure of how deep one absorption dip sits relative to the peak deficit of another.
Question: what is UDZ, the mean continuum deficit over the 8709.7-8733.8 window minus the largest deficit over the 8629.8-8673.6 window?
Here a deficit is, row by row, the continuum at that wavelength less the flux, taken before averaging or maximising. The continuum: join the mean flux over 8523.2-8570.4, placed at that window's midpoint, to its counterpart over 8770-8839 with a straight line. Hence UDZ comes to -3.5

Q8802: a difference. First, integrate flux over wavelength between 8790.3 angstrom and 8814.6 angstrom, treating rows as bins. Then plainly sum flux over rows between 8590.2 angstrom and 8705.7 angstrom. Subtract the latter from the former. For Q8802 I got -38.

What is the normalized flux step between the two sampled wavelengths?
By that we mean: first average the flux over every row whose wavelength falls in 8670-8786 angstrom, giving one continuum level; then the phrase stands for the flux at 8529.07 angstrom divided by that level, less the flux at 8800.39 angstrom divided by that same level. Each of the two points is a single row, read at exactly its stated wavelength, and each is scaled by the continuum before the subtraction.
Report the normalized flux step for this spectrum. -0.13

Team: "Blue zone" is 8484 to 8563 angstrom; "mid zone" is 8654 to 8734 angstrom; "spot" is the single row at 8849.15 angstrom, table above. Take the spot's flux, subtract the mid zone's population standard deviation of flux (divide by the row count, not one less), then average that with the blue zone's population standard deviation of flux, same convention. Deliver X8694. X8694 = 3.92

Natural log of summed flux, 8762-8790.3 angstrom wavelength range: 3.94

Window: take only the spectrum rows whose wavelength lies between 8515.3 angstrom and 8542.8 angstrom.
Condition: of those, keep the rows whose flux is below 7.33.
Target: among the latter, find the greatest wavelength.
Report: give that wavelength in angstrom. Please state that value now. 8540.86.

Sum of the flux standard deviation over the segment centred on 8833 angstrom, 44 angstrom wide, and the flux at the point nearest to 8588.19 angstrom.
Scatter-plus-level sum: 7.6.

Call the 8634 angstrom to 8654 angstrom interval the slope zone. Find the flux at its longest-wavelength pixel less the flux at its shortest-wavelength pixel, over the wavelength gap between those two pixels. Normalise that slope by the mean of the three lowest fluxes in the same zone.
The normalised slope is 0.0030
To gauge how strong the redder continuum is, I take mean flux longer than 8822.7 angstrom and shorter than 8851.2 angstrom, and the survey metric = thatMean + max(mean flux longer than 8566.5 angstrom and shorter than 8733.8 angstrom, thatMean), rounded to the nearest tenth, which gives 15.3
